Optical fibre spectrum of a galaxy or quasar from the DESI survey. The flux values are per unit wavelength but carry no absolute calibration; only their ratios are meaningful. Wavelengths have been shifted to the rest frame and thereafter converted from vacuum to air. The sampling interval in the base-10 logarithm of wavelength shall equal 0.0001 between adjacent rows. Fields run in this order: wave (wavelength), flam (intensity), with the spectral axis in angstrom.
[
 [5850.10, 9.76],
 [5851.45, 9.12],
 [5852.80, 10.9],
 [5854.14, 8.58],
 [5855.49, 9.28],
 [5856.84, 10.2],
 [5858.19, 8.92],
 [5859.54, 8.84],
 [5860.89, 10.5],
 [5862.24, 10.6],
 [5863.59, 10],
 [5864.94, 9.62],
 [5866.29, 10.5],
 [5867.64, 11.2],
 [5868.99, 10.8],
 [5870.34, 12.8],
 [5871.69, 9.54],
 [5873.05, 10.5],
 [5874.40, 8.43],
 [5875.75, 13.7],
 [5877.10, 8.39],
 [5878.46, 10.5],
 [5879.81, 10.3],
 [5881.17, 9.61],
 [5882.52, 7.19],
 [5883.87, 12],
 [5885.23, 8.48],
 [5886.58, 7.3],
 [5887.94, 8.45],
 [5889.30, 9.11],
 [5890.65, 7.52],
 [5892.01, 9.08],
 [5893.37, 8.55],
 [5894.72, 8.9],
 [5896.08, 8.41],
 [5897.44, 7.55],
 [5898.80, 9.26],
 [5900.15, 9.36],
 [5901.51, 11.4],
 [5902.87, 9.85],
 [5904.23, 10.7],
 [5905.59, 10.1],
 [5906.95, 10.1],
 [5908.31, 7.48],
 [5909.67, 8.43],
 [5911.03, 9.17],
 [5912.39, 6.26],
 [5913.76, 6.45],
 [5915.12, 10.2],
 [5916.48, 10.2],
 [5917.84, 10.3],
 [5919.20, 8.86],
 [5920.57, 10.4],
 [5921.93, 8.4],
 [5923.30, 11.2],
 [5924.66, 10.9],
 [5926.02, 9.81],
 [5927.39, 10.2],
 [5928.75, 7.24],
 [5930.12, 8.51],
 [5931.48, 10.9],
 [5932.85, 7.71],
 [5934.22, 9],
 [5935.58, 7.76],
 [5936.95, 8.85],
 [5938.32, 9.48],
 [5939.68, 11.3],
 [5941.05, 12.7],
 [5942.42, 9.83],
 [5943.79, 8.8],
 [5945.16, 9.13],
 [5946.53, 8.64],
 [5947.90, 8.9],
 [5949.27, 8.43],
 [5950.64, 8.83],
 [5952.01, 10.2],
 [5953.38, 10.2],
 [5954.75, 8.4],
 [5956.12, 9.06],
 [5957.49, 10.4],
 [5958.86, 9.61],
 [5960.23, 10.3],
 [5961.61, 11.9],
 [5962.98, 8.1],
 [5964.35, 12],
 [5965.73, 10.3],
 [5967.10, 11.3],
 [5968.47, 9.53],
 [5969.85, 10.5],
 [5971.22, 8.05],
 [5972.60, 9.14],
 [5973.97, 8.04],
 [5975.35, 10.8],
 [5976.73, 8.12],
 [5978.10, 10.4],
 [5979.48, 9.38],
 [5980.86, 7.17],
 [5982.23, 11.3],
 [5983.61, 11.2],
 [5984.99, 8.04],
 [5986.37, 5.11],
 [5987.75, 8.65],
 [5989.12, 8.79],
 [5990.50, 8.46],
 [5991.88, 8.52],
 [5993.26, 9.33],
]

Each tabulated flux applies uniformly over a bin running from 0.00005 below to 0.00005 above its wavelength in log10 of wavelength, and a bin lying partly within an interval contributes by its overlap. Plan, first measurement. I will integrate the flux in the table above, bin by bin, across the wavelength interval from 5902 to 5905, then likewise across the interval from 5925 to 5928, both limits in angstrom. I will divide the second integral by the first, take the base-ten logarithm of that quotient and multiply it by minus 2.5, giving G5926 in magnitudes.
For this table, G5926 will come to 0.0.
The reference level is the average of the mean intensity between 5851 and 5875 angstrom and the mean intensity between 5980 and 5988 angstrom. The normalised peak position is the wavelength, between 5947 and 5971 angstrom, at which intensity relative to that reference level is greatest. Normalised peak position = 5964.35 angstrom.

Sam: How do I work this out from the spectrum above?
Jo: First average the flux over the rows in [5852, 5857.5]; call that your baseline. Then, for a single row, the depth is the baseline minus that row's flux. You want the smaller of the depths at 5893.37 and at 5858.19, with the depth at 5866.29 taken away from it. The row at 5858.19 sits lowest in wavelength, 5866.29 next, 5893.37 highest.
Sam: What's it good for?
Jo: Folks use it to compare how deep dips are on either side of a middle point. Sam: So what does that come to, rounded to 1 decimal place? 1.6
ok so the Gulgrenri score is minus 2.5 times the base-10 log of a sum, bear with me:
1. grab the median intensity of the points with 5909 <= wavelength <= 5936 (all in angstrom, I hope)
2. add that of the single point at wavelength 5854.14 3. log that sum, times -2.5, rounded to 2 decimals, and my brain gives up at -3.12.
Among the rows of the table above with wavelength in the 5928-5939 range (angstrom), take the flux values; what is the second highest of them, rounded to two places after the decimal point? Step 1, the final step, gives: 9.48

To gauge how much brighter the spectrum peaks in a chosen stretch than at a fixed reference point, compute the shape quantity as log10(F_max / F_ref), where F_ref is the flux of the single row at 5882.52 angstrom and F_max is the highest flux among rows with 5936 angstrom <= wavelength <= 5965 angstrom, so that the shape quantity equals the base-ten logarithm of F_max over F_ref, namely 0.247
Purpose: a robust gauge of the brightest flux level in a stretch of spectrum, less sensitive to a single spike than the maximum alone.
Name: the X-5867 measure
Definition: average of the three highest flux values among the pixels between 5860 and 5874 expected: 11.6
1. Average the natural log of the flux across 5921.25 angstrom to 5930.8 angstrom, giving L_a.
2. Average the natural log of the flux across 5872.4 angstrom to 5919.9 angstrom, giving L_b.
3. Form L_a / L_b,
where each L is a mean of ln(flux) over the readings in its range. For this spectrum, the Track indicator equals 1.01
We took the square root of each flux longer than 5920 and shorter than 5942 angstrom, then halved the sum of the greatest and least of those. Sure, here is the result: 3.13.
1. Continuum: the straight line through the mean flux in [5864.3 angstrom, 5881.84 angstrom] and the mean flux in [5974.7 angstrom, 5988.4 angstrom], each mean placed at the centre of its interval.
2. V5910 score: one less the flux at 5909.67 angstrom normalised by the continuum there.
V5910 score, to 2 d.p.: 0.15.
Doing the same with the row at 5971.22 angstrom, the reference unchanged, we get 0.12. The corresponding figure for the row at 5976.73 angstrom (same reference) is 0.11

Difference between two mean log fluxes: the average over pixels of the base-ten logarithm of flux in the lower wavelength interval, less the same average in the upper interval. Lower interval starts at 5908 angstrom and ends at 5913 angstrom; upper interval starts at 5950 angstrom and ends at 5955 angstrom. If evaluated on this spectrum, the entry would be -0.08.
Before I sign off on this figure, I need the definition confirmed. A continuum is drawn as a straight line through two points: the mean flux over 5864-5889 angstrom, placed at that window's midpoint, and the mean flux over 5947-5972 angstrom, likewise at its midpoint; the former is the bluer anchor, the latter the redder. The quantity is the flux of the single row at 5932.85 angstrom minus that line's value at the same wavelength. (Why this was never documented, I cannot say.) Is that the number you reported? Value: -2.1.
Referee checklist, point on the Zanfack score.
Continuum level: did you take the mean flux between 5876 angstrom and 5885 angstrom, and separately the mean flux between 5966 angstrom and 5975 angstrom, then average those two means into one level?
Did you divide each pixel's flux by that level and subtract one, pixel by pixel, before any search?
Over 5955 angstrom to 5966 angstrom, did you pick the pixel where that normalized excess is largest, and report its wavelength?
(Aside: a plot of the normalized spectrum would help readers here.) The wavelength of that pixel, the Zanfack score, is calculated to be 5964.35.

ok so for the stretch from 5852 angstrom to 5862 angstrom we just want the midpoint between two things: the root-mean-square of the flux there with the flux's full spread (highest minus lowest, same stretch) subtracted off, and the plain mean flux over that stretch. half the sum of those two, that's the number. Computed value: 8.5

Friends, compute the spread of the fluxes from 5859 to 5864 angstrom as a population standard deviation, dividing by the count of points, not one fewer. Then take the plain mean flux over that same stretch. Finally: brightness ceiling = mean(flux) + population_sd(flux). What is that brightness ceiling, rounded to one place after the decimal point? 10.7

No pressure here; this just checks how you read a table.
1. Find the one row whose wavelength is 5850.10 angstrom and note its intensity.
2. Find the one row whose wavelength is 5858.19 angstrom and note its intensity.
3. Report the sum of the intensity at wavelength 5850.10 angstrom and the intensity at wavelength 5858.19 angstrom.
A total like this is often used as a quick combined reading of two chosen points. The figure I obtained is 18.7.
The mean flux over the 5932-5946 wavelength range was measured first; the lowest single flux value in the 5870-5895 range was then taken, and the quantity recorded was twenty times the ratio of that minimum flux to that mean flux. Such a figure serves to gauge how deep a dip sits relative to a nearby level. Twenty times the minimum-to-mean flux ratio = 15.2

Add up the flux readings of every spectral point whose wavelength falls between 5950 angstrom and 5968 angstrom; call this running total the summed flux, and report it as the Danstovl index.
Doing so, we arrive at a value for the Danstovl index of 131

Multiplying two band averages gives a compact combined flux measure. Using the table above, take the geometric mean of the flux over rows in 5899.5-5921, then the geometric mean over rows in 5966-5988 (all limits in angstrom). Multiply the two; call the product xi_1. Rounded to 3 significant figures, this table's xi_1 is 82.8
